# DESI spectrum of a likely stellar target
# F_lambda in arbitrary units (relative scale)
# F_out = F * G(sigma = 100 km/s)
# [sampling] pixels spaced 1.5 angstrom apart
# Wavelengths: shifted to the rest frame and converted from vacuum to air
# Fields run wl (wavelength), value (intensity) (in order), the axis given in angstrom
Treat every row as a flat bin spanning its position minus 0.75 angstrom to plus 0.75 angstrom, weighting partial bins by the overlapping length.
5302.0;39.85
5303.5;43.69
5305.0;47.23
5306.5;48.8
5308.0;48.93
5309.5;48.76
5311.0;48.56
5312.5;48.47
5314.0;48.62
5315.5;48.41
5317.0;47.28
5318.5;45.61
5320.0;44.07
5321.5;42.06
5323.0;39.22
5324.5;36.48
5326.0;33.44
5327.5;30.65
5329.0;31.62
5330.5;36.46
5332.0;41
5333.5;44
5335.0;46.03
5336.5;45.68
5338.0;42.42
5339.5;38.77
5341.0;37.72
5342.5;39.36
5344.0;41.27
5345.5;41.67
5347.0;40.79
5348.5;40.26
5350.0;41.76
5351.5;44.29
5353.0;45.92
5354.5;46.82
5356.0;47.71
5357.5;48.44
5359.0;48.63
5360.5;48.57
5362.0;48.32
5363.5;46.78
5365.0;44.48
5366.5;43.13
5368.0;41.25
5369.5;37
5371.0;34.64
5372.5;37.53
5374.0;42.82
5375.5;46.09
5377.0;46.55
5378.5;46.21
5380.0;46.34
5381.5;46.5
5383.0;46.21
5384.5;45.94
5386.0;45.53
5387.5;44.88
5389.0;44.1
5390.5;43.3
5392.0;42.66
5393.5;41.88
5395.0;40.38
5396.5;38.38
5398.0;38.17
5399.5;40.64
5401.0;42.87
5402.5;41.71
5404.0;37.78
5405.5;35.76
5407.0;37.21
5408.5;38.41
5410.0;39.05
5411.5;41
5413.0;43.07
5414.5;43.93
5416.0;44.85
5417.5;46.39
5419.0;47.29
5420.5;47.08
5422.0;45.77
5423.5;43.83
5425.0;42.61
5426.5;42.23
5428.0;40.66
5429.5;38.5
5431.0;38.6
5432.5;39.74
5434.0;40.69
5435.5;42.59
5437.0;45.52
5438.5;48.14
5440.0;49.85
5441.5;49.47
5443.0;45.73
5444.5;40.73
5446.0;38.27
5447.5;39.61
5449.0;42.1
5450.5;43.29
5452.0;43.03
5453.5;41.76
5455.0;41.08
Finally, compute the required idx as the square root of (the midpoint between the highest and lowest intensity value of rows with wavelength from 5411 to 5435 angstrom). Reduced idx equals 6.55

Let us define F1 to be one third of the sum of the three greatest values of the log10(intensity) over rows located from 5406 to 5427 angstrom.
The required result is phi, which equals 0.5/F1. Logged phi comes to 0.299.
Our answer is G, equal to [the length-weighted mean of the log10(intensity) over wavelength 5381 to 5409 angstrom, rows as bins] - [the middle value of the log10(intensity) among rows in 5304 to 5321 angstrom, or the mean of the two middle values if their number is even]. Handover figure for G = -0.067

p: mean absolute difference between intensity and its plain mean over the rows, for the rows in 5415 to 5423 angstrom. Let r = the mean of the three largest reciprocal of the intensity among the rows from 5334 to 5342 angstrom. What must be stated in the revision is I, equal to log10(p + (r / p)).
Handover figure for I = -0.09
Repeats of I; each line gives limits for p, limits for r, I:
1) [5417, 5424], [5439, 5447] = 0.02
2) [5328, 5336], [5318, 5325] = 0.67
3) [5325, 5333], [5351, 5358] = 0.52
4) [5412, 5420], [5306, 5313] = 0.15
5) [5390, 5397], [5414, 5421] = 0.19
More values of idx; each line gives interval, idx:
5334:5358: 6.56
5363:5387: 6.38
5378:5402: 6.51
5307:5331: 6.31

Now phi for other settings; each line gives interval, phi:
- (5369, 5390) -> 0.300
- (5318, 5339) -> 0.301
